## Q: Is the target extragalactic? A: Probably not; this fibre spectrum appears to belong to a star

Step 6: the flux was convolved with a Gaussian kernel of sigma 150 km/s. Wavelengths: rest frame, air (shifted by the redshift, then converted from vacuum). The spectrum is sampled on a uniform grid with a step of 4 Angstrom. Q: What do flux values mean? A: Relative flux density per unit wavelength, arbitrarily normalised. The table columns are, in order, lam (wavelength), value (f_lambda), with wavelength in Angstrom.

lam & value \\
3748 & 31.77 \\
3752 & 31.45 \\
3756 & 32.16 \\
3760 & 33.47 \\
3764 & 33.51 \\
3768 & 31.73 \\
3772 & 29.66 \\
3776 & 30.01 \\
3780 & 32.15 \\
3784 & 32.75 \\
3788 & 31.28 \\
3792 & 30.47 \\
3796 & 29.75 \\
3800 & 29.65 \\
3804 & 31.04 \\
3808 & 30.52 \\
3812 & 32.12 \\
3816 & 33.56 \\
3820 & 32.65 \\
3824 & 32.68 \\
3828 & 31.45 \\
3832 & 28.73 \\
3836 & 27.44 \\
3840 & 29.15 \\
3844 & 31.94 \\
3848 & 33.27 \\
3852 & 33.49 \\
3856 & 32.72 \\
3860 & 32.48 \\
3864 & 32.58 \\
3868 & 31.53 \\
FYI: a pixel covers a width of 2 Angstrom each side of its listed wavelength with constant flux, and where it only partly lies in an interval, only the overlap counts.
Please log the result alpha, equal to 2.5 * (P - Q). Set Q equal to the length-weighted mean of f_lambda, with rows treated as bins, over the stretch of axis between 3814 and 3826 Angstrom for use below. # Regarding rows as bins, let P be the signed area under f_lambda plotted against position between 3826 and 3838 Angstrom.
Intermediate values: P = 350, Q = 33.0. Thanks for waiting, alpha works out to 794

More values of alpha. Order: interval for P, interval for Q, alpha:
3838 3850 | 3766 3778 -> 867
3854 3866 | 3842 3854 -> 896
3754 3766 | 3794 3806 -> 916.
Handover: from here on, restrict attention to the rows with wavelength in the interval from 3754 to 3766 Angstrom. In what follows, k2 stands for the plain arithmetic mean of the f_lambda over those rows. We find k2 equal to 33.0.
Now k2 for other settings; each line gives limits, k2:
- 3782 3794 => 31.5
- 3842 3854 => 32.9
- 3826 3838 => 29.2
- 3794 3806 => 30.1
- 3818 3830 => 32.3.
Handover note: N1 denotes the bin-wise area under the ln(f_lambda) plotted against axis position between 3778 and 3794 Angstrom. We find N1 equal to 55.3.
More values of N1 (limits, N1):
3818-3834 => 55.1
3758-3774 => 55.5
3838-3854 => 55.4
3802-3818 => 55.3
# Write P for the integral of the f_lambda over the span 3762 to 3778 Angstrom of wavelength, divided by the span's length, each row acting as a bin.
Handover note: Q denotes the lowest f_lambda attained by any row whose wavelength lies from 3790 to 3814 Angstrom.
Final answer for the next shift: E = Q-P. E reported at -1.6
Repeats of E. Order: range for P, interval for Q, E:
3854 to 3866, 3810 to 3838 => -5.2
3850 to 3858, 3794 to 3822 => -3.5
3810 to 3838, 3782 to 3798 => -1.5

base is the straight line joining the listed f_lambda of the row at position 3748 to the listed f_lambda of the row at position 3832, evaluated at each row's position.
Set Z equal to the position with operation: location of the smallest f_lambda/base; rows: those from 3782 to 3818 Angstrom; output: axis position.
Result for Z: 3796 Angstrom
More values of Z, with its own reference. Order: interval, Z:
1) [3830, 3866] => 3836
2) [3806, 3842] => 3836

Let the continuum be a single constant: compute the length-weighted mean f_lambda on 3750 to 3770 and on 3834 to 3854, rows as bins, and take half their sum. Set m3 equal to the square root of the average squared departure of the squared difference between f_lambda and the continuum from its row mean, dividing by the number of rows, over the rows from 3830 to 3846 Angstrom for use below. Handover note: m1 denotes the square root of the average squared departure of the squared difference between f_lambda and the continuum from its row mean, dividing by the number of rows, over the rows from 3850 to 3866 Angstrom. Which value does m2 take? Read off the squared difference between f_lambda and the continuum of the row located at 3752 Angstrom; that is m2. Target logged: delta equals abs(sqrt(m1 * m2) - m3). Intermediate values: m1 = 1.00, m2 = 0.1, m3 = 6.7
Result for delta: 6.4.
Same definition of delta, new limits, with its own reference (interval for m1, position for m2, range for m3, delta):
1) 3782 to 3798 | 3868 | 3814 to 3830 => 0.9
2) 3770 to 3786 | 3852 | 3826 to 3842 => 4.4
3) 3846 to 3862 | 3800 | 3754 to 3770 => 0.7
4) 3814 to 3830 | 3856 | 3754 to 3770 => 0.4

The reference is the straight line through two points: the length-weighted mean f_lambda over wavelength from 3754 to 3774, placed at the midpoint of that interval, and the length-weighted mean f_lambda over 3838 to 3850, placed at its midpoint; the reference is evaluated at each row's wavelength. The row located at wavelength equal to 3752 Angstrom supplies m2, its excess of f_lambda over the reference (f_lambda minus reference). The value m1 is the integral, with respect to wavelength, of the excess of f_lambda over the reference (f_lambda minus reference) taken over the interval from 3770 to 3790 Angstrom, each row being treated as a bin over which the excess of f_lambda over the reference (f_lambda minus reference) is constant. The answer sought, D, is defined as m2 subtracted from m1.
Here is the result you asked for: -15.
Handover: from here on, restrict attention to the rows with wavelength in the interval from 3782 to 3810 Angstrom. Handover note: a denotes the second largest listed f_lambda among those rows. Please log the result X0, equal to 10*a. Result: 313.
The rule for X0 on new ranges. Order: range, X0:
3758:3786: 335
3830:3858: 333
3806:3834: 327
